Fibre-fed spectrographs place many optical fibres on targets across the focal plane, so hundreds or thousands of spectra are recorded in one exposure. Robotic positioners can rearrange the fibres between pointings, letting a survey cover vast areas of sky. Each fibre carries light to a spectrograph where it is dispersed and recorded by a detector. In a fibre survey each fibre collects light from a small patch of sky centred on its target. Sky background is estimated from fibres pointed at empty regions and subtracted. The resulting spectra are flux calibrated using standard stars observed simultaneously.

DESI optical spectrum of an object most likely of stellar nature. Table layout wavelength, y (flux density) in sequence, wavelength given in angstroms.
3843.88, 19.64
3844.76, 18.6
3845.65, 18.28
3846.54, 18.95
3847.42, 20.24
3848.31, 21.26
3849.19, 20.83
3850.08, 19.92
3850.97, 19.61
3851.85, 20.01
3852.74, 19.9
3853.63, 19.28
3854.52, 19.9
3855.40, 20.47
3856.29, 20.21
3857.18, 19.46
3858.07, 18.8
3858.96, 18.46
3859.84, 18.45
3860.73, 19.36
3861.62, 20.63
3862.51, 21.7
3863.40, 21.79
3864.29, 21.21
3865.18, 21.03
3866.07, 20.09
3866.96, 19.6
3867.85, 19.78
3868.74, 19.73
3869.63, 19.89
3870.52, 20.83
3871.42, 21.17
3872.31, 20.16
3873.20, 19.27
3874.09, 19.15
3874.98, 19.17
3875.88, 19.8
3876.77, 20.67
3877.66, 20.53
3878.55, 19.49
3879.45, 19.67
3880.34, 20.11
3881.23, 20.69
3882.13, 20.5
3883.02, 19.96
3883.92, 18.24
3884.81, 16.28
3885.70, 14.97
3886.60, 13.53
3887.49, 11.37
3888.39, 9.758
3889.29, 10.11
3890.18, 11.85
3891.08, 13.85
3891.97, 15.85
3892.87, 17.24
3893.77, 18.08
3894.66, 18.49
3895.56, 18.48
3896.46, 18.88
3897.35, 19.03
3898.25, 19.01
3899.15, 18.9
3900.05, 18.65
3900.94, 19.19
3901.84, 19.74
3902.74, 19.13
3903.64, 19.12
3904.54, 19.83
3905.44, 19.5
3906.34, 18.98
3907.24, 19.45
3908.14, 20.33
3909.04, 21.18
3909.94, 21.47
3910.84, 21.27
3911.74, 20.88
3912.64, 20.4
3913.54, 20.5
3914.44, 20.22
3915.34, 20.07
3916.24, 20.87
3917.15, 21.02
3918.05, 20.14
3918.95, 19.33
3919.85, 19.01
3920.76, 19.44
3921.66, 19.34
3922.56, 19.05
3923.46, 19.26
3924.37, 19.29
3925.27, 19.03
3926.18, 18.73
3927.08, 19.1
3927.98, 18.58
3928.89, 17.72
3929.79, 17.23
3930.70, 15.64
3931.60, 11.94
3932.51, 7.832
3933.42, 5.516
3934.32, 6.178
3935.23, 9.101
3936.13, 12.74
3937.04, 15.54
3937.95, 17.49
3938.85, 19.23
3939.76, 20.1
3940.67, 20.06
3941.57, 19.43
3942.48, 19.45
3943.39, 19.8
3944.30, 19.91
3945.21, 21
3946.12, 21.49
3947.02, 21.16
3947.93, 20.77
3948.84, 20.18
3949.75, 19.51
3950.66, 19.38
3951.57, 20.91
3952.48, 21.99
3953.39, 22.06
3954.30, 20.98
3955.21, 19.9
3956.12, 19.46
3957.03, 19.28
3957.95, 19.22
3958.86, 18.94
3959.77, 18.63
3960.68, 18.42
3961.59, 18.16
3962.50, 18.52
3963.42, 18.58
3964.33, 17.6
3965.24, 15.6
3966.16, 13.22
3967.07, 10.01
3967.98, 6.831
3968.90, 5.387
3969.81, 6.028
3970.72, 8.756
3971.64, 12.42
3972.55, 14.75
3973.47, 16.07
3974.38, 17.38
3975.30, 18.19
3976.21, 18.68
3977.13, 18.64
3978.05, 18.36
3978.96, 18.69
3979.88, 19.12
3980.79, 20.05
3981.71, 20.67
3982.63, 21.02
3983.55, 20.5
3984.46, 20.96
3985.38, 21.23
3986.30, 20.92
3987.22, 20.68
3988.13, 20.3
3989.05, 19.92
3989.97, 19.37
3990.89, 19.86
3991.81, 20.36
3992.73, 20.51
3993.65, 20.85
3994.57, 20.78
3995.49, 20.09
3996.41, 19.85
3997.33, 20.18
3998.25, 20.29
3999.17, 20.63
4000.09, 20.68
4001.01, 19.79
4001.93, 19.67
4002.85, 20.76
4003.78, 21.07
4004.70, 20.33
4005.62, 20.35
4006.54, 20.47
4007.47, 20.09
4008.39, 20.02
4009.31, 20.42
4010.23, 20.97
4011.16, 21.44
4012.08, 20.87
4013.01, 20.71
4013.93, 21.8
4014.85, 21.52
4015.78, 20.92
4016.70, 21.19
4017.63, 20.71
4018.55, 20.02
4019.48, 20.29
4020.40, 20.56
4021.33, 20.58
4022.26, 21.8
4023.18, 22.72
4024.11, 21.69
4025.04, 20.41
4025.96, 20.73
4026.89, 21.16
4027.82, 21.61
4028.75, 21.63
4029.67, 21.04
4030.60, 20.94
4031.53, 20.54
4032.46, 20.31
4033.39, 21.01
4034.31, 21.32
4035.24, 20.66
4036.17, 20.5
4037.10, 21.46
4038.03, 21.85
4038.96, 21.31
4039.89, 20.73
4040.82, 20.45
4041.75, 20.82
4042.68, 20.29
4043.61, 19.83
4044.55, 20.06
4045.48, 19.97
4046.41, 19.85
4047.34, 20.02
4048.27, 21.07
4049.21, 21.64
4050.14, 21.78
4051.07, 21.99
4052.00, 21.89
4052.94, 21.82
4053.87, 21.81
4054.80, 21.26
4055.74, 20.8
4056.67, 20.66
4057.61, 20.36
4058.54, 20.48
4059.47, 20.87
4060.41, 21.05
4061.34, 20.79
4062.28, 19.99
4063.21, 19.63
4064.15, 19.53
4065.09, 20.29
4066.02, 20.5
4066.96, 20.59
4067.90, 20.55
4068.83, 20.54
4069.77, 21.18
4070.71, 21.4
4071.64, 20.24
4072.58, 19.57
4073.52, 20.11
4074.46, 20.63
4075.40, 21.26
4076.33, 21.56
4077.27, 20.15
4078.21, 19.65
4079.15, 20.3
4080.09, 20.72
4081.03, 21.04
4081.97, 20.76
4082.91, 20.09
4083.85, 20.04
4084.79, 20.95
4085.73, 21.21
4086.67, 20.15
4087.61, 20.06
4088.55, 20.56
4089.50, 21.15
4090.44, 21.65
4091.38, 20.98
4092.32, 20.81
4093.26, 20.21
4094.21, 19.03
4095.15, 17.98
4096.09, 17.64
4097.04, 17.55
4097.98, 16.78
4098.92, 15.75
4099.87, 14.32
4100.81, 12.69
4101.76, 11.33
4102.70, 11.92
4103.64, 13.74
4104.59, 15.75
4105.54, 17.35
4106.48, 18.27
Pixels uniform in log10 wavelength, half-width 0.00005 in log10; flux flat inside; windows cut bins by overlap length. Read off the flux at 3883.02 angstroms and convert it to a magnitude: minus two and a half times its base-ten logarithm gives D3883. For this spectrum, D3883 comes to -3.25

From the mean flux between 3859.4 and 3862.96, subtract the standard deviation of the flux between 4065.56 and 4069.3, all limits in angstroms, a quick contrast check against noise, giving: 20.0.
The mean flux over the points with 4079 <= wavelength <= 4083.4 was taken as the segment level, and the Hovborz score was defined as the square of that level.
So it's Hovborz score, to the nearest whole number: 424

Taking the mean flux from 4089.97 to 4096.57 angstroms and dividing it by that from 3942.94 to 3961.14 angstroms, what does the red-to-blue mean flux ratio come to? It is 0.98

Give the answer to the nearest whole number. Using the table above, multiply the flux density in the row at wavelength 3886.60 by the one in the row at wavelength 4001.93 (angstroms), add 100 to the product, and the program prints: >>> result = 366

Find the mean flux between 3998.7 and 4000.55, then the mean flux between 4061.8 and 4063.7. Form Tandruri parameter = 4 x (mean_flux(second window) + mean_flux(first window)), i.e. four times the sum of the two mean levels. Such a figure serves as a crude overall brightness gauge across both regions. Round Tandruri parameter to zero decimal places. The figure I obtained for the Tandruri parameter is 162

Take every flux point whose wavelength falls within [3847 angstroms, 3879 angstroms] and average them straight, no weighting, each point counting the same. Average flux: 20.1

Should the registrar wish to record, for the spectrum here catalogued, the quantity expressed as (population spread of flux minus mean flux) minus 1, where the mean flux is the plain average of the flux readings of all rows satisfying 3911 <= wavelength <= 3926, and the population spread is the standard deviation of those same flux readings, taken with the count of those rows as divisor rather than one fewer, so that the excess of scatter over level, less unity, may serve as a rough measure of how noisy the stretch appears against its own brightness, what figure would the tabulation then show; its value -20.2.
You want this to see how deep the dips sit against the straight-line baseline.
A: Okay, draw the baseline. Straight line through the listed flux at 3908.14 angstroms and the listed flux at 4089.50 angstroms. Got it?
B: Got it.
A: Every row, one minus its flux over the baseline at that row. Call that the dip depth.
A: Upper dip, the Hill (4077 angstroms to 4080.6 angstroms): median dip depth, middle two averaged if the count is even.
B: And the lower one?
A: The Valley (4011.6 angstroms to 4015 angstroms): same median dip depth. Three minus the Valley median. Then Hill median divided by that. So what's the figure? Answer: 0.014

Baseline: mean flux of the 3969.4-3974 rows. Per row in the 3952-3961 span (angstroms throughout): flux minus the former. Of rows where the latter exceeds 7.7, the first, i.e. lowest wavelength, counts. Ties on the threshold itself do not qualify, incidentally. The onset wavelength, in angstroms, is 3952.48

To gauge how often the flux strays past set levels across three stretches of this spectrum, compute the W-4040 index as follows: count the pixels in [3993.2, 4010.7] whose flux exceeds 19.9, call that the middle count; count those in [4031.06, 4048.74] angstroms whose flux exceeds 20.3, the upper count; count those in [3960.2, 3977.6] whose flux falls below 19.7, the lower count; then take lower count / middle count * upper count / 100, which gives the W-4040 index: 0.15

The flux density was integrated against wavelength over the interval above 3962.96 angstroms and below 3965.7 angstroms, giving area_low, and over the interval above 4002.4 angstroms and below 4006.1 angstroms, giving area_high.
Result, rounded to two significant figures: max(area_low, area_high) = 76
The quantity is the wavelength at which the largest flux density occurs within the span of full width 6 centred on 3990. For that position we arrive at 3987.22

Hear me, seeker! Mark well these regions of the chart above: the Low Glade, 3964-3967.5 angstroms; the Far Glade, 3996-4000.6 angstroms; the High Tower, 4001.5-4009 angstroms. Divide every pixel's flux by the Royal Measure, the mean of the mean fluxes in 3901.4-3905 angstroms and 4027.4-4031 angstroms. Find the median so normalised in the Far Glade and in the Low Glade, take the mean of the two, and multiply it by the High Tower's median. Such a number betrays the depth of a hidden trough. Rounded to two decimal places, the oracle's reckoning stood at 0.85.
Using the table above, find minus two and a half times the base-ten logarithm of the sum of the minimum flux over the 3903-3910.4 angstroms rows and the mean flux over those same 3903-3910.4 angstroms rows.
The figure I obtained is -3.98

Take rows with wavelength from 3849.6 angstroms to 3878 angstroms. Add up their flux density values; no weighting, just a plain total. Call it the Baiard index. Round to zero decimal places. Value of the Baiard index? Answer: 640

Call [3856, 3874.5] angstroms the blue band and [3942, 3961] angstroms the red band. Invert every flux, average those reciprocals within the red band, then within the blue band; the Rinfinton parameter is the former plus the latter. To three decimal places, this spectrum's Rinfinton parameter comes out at 0.100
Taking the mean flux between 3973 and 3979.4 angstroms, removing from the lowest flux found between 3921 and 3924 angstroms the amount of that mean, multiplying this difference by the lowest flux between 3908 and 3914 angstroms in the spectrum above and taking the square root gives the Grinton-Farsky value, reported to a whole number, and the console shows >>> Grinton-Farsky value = 5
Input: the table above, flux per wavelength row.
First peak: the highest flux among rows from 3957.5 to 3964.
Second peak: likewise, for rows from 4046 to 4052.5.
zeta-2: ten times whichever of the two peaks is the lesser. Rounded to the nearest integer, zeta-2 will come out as 192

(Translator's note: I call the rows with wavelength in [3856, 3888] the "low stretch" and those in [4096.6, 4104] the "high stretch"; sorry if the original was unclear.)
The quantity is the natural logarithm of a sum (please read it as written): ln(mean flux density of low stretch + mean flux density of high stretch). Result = 3.51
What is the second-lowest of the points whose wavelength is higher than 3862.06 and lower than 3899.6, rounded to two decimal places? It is 10.11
